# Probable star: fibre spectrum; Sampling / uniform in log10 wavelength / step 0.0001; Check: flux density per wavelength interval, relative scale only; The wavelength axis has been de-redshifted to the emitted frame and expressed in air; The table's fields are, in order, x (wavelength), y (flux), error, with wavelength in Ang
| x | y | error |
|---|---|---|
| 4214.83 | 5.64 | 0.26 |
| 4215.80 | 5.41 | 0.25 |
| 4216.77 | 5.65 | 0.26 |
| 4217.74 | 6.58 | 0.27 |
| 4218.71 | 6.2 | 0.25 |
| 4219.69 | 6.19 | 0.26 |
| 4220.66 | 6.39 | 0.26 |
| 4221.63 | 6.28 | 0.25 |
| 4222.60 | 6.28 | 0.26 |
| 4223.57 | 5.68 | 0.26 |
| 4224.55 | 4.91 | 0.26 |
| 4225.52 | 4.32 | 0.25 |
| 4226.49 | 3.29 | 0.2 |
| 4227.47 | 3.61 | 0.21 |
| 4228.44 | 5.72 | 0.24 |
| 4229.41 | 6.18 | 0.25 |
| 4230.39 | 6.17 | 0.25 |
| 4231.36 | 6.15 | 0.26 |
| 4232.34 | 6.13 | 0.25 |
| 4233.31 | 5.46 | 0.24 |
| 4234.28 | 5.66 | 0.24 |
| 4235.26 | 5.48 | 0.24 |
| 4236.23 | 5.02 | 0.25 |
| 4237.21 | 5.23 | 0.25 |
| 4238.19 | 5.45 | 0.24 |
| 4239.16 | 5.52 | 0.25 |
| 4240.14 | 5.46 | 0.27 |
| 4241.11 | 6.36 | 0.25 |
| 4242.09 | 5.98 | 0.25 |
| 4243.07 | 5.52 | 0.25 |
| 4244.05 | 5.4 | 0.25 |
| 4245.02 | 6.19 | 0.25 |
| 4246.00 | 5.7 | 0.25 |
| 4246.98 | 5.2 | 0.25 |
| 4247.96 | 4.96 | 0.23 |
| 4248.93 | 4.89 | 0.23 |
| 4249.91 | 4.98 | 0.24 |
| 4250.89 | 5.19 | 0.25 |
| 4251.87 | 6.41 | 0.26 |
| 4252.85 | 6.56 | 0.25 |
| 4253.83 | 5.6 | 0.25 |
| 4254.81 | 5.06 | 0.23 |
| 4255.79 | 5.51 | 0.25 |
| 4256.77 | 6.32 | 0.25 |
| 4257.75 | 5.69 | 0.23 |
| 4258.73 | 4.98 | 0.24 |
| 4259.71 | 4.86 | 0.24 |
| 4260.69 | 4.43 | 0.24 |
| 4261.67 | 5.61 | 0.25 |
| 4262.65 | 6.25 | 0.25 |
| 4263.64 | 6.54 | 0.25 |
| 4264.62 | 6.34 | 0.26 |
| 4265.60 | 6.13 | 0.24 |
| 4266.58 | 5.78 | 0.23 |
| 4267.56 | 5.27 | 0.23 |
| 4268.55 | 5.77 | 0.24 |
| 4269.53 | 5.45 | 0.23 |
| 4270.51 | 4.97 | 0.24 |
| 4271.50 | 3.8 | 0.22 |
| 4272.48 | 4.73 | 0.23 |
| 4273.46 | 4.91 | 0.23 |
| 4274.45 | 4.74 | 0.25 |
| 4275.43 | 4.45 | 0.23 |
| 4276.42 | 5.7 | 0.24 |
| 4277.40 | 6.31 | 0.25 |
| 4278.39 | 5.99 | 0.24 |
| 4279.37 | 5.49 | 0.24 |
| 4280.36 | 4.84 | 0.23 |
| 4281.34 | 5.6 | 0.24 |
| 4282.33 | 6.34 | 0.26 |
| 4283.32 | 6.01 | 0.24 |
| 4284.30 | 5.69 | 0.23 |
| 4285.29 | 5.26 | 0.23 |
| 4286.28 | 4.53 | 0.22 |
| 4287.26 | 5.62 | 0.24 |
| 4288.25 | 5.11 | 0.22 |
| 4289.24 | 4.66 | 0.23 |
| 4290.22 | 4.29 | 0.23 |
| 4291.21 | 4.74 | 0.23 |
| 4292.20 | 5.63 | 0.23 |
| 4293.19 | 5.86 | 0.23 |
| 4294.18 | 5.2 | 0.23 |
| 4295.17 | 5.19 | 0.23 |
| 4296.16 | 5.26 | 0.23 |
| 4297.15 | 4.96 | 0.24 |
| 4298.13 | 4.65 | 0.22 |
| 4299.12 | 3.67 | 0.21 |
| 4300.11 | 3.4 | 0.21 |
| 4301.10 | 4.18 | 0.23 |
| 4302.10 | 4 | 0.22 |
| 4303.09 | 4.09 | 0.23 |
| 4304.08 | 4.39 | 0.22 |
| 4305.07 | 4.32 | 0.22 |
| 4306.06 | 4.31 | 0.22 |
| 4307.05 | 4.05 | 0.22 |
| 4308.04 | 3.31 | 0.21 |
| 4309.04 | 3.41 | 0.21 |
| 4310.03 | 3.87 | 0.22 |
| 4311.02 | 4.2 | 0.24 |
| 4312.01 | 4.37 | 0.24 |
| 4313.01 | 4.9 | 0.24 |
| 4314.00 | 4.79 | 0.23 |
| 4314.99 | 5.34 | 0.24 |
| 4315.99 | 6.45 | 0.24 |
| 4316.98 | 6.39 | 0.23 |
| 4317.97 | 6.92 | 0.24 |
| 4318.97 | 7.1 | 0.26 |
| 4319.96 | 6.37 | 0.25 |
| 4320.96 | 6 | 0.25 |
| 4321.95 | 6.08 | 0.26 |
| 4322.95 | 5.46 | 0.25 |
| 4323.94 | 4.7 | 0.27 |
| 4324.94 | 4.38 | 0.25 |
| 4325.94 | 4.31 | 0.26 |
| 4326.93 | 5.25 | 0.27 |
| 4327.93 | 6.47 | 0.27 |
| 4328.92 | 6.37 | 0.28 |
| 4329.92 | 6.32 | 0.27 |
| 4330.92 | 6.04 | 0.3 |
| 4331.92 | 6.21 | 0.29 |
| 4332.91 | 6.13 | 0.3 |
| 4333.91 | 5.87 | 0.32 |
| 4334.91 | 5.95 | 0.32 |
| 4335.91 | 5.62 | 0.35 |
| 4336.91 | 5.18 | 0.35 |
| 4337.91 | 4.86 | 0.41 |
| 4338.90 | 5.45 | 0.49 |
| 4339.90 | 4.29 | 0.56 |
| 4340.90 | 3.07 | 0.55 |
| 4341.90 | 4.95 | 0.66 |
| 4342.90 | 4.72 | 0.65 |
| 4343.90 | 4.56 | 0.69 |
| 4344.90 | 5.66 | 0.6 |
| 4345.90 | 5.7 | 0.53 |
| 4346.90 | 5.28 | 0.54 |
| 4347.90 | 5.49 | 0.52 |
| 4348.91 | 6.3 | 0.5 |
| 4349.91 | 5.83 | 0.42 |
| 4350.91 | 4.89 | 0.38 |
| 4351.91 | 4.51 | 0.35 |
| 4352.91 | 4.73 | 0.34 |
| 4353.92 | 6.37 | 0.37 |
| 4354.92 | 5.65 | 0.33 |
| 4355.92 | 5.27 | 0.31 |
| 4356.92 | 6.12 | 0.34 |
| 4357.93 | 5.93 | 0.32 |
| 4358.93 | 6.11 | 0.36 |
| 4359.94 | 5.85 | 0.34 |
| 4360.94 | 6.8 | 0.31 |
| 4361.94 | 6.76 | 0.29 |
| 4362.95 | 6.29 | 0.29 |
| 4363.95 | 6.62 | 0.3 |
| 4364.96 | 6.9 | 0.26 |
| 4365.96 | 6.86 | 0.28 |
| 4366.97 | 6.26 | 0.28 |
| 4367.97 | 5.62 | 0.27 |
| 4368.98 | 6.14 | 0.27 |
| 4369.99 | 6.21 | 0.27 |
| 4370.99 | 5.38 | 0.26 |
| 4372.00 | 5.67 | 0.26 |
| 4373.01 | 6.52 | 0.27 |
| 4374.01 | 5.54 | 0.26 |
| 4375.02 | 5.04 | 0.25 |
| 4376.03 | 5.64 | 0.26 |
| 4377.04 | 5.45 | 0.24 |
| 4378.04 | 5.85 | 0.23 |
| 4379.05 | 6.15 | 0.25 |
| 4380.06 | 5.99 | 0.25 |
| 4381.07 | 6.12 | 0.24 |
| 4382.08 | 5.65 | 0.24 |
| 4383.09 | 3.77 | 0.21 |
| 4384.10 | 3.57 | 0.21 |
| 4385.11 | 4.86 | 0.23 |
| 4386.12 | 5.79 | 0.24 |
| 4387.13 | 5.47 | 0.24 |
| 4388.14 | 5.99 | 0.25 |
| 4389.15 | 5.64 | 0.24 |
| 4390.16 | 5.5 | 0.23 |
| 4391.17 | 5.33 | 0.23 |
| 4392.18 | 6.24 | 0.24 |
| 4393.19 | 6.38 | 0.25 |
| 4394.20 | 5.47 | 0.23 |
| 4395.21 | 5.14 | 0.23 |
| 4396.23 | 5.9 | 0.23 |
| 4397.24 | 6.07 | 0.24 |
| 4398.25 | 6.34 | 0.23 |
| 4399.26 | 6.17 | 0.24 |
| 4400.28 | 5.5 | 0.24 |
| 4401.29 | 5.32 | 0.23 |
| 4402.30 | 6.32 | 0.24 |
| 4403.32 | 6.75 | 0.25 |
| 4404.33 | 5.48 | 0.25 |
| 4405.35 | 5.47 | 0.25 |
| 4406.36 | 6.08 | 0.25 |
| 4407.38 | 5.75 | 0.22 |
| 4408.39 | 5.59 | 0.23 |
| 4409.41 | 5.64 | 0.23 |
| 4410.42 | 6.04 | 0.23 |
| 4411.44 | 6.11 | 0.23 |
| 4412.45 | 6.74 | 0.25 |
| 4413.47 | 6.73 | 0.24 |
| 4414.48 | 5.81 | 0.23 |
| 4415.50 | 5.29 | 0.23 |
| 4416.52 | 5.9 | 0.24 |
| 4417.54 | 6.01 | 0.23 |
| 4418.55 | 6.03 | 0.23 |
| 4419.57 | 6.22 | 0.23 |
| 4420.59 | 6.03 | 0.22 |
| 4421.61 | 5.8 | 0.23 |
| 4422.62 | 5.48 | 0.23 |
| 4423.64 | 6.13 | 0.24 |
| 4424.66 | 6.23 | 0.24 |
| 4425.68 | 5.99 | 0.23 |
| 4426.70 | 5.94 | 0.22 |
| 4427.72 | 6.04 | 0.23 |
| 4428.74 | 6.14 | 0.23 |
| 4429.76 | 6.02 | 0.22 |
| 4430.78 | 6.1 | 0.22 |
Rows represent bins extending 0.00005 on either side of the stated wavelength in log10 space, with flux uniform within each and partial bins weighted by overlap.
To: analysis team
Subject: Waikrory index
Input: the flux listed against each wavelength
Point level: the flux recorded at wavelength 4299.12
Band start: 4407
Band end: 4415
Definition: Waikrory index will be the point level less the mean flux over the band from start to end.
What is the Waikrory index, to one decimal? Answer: -2.4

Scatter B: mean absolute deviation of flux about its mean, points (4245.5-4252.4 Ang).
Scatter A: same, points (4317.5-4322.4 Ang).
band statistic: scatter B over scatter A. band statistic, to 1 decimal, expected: 1.0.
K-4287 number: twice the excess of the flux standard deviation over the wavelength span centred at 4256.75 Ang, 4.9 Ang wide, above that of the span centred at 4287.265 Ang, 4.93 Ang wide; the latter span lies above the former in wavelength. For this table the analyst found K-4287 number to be 0.2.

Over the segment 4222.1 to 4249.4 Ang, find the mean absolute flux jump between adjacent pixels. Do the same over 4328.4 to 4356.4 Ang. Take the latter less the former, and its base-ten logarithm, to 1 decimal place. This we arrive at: -1.0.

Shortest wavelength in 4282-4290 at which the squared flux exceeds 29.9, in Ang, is 4282.33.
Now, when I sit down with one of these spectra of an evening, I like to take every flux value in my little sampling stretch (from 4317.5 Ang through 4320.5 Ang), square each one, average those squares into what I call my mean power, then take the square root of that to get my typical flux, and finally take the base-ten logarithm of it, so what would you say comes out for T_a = 0.833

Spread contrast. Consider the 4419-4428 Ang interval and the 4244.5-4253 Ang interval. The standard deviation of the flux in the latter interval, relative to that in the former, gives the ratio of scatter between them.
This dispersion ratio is 2.9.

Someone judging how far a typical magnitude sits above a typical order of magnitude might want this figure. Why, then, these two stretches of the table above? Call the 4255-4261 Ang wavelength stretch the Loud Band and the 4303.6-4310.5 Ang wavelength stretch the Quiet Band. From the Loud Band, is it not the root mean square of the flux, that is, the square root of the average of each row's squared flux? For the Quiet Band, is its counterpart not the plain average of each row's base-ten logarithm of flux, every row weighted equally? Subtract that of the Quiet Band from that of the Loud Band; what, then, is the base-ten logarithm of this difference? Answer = 0.676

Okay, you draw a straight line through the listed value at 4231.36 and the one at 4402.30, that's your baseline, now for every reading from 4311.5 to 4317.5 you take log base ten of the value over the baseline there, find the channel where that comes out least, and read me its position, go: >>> 4312.01 Ang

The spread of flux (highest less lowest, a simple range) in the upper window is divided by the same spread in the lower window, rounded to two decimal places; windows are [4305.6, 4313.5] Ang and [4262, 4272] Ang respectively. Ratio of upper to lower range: 0.58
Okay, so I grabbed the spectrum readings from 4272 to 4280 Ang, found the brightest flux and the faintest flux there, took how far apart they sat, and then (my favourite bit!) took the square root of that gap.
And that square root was 1.36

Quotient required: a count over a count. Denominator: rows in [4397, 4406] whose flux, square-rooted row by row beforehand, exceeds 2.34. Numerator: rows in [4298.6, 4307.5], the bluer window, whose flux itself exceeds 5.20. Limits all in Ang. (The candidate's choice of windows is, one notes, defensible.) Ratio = 0.0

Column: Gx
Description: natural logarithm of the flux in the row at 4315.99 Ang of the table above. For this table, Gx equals 1.86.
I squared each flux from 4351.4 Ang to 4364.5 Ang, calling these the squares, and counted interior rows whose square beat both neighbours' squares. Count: 4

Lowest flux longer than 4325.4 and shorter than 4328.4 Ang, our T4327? 4.31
